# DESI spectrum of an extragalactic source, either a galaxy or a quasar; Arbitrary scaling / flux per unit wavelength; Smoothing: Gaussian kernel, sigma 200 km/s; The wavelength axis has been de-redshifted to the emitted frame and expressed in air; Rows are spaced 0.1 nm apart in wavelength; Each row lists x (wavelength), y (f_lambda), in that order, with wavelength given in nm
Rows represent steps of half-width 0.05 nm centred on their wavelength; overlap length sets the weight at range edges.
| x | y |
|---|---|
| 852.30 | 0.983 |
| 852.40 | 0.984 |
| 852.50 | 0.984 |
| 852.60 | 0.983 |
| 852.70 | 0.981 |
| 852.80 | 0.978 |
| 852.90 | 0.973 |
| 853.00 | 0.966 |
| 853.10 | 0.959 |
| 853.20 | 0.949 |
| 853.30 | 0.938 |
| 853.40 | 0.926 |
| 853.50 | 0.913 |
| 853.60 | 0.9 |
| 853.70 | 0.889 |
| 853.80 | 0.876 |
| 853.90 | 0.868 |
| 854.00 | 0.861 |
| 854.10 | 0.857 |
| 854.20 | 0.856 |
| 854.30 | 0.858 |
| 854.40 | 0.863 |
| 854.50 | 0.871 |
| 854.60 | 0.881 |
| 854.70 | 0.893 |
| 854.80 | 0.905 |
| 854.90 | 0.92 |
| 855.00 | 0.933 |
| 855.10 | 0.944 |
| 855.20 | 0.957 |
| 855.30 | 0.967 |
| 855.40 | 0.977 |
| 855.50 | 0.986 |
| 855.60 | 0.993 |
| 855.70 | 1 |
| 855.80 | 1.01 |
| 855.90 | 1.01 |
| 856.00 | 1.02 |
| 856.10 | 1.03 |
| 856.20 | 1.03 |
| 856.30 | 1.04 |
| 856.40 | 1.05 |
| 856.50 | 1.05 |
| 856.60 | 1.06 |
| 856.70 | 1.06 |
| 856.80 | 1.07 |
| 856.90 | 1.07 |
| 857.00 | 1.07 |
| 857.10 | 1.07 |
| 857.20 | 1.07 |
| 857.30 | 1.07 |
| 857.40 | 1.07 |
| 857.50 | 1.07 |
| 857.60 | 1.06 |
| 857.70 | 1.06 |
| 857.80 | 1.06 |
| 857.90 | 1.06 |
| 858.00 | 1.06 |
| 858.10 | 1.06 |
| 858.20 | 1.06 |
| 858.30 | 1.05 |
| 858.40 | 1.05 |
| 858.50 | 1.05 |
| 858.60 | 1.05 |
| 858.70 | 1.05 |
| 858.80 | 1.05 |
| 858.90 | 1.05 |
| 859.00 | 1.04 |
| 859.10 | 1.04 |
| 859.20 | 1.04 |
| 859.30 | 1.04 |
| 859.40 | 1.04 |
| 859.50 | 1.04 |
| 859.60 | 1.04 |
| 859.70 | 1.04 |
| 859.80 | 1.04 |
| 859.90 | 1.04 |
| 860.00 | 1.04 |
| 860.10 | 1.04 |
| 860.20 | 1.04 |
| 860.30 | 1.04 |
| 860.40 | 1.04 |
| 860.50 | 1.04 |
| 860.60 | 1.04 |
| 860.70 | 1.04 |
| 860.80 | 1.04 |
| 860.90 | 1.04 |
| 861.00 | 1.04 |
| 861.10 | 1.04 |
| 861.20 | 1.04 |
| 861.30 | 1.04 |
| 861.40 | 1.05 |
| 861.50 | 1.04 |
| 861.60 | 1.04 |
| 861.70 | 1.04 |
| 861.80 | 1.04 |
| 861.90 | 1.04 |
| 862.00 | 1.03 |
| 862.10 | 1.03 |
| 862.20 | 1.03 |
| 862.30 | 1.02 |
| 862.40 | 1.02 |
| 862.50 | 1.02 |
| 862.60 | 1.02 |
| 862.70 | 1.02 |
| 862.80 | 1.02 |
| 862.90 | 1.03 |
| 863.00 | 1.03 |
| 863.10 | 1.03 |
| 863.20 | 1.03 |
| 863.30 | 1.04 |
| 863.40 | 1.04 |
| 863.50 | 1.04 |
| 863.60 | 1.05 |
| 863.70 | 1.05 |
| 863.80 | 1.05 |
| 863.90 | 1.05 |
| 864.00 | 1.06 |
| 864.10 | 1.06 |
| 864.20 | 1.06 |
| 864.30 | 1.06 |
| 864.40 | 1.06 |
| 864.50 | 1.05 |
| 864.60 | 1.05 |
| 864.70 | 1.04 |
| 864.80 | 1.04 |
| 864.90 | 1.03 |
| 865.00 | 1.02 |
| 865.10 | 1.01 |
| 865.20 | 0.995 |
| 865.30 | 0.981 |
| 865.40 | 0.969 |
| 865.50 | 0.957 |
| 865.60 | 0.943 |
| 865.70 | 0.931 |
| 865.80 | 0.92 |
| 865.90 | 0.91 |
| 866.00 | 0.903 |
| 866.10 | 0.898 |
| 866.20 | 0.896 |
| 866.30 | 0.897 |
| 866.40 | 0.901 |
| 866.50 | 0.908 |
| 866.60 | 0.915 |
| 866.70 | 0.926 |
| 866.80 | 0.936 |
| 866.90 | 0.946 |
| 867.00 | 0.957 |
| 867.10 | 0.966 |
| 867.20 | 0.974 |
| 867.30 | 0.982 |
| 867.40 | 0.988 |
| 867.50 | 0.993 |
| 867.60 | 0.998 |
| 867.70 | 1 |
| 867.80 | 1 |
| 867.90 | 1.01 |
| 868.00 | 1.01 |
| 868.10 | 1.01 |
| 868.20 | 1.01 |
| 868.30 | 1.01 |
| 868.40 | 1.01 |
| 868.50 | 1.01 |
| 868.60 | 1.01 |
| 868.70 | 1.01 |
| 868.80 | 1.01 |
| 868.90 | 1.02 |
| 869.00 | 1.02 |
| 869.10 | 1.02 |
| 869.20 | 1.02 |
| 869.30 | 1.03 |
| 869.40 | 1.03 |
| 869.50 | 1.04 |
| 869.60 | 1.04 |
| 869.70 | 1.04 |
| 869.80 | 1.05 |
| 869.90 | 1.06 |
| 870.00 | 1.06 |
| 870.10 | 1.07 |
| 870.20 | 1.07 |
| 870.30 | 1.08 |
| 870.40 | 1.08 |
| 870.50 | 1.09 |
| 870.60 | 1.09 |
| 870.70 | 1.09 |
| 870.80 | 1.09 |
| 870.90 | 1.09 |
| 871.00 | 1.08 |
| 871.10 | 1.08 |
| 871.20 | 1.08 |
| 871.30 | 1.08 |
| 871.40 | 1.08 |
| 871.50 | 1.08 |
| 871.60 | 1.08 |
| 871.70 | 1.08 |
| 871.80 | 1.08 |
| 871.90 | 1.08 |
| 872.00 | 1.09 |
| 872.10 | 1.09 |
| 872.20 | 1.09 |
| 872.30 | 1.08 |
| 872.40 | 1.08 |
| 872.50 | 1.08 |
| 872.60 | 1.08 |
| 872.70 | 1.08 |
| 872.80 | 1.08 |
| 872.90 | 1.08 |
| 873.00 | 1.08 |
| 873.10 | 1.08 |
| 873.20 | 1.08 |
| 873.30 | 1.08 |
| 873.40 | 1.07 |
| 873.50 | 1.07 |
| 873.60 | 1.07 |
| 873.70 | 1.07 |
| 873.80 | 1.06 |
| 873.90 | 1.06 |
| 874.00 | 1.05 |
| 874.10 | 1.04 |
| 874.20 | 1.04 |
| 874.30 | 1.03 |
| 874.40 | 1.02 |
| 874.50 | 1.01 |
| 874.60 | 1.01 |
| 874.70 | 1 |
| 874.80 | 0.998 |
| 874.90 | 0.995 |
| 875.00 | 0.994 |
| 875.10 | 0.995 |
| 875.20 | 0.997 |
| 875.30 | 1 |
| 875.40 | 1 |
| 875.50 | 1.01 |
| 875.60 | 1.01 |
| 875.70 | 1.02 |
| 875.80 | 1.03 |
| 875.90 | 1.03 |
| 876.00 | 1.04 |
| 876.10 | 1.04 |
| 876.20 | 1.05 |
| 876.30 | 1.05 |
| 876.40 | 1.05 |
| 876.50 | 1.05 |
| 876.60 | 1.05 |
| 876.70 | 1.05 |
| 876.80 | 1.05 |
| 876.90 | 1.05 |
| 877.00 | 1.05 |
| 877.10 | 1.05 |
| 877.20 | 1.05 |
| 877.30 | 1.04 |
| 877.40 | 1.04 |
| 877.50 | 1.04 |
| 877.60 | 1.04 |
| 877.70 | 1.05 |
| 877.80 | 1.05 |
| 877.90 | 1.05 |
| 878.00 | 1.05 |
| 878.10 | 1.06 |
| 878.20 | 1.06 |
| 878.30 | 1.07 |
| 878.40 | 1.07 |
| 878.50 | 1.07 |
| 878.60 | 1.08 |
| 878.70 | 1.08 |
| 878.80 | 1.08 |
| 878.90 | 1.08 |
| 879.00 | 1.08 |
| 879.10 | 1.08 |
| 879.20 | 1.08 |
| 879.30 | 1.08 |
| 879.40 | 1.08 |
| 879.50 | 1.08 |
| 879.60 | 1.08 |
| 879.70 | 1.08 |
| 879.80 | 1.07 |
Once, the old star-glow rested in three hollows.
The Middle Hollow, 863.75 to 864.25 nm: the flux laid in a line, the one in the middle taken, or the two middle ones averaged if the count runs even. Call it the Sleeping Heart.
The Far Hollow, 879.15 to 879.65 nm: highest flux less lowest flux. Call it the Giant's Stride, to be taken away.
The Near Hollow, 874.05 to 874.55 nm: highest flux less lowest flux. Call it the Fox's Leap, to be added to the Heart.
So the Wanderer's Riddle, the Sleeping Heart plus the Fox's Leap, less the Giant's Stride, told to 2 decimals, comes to 1.09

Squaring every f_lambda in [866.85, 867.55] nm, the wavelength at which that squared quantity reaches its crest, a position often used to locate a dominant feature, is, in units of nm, 867.50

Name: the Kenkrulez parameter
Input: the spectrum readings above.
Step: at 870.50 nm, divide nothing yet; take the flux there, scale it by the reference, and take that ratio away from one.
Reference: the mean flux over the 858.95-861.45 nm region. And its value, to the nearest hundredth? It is -0.05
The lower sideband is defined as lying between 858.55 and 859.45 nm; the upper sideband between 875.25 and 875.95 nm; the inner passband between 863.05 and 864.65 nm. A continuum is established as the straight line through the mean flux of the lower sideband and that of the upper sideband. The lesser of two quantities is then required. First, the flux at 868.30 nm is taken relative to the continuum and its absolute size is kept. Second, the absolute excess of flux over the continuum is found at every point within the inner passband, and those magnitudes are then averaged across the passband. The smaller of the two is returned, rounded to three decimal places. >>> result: 0.015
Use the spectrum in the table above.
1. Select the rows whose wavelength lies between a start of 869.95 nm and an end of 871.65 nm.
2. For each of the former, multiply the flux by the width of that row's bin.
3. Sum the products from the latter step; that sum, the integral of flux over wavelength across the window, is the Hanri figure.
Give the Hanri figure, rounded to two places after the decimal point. 1.84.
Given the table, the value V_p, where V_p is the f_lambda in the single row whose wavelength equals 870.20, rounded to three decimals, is 1.070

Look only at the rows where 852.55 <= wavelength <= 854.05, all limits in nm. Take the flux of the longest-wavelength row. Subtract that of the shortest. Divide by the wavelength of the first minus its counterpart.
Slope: -0.087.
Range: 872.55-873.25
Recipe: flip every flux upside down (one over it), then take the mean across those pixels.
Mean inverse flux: 0.926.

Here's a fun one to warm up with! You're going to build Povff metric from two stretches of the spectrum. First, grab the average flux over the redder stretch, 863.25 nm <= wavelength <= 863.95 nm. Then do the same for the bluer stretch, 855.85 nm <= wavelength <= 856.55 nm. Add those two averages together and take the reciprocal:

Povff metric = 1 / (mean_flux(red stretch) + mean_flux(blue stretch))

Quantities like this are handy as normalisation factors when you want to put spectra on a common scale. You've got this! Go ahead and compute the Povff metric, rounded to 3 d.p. 0.481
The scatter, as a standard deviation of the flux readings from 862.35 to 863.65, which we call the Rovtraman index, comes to 0.010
